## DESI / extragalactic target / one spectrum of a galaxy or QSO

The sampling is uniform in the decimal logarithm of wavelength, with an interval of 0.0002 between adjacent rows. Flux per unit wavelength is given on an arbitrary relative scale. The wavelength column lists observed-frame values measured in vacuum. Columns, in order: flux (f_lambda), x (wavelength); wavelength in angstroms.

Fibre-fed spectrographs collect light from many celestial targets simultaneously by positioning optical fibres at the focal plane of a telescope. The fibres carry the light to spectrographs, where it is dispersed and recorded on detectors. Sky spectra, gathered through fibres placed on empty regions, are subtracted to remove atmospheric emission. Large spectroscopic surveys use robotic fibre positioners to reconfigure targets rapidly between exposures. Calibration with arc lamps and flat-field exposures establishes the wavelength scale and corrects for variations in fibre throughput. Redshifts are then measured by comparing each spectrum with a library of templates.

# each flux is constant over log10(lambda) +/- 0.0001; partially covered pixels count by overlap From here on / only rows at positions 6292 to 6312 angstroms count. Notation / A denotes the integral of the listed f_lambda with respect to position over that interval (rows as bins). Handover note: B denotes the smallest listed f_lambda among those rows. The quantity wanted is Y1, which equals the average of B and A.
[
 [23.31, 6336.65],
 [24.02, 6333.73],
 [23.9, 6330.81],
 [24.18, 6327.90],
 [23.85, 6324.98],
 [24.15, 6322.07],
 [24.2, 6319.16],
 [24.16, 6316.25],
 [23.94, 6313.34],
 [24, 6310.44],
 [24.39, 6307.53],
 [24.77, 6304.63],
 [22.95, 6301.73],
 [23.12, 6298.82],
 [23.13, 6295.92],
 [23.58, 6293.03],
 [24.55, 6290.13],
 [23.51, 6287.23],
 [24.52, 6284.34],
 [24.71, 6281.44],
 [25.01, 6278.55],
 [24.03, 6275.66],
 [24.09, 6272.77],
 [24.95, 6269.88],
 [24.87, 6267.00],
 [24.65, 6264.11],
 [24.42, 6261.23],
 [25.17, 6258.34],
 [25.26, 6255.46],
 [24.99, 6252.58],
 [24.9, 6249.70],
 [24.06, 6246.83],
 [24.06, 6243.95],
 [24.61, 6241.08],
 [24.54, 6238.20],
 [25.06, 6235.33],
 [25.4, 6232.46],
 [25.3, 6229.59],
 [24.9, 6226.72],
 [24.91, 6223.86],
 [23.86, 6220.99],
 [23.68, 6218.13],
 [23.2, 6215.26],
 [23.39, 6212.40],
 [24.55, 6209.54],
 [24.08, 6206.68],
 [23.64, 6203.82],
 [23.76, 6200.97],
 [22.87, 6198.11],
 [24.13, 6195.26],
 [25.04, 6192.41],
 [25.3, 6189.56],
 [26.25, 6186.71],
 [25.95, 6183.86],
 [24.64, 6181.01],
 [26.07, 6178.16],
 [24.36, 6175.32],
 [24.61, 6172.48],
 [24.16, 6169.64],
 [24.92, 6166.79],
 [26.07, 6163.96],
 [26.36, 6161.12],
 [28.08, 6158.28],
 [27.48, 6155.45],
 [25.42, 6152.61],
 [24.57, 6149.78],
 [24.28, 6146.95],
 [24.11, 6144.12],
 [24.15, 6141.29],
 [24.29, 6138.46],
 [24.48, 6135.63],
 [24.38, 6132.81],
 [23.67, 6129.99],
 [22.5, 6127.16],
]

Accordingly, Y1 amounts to 249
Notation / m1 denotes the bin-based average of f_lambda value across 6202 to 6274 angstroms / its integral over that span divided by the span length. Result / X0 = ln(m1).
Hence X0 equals 3.20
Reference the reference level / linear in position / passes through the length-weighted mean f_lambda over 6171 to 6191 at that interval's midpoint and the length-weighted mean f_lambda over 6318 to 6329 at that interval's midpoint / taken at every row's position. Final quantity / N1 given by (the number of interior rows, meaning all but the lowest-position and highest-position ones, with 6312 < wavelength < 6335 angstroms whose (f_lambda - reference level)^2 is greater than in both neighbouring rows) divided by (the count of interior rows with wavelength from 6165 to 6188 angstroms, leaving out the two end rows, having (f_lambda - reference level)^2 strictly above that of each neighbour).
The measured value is 1.00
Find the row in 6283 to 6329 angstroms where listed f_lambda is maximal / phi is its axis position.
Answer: 6304.63 angstroms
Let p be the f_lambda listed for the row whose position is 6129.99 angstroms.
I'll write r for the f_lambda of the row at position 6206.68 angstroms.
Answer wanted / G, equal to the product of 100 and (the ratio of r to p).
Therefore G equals 102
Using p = 23.67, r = 24.08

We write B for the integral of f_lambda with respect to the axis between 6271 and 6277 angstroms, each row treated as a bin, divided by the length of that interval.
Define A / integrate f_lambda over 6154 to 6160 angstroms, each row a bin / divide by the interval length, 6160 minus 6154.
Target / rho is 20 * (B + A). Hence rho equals 1036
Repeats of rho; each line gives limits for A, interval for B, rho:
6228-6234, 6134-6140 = 994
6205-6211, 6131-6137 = 974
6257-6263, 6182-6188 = 1015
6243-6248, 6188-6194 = 984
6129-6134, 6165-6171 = 974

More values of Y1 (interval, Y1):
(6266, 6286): 258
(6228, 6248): 259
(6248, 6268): 261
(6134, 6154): 257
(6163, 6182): 249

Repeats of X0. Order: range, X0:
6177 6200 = 3.22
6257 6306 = 3.19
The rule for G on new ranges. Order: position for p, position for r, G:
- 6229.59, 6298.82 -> 91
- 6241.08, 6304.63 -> 101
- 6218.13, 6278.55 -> 106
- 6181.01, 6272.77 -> 98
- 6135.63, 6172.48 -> 101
